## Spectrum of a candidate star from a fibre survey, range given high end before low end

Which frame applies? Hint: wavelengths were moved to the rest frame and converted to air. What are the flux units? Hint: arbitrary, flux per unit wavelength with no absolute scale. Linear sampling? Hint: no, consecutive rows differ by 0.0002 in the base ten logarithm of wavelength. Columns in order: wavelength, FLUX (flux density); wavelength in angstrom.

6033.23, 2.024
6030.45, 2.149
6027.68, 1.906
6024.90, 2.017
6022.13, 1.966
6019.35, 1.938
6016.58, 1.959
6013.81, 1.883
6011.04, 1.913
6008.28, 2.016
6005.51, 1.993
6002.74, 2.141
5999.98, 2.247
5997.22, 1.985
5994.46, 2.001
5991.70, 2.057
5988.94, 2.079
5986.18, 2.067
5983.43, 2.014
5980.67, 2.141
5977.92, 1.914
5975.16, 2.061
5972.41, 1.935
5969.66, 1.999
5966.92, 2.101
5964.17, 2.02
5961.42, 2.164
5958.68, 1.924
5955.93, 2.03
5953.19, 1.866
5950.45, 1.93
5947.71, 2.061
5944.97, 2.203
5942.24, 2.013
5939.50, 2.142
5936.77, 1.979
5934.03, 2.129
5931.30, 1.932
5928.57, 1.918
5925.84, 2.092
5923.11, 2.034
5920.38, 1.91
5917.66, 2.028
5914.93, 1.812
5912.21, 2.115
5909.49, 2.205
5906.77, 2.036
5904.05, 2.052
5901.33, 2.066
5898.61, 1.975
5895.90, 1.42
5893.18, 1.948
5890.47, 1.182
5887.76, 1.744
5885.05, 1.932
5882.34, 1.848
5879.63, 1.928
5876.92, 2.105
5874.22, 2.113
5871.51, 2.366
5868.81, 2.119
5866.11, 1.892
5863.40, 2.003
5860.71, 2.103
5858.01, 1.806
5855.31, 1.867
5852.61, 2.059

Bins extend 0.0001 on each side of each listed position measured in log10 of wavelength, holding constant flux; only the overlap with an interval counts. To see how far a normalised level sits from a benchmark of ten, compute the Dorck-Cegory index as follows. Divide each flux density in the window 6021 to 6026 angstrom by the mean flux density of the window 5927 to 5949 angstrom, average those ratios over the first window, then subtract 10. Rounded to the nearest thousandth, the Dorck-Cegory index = -9.027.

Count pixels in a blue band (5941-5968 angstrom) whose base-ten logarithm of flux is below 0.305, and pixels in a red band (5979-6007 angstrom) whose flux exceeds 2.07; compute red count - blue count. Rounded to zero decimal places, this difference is 0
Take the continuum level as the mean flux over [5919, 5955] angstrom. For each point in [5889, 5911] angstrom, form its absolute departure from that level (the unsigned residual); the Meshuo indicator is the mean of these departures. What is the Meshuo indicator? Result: 0.23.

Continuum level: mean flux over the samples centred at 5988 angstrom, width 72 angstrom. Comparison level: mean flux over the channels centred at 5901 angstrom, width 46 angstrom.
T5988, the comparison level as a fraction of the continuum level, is 0.94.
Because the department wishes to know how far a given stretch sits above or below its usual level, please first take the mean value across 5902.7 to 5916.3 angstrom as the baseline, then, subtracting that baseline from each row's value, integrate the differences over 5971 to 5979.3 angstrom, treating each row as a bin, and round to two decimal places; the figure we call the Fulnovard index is -0.61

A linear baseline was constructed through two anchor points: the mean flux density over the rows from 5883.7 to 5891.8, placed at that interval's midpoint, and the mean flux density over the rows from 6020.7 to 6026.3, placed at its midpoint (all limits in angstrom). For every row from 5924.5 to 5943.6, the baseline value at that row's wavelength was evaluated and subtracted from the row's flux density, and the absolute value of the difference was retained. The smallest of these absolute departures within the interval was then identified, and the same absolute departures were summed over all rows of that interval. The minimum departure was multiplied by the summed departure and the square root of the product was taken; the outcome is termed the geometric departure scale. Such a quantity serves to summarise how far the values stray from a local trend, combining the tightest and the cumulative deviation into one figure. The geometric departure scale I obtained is 0.61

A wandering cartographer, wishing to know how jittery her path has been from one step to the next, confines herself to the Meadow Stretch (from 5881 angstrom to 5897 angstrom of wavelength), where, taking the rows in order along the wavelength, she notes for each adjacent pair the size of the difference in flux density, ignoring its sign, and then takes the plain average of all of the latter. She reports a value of 0.43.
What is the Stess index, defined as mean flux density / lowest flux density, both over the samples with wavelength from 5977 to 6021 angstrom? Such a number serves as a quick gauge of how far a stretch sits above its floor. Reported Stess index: 1.07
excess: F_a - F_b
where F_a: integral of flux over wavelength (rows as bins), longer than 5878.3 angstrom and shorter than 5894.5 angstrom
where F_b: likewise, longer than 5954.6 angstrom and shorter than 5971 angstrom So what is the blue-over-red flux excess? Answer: -4.9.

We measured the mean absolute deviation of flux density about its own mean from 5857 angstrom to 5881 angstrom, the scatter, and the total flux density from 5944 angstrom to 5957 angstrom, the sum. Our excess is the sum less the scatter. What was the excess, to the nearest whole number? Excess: 10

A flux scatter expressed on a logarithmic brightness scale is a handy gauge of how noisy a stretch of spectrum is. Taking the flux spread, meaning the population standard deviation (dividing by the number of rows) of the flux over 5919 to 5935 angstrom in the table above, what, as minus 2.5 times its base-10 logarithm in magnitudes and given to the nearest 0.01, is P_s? 2.65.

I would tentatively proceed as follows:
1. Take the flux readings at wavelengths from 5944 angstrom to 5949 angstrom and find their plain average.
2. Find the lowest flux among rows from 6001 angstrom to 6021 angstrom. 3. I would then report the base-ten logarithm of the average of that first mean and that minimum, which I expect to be 0.30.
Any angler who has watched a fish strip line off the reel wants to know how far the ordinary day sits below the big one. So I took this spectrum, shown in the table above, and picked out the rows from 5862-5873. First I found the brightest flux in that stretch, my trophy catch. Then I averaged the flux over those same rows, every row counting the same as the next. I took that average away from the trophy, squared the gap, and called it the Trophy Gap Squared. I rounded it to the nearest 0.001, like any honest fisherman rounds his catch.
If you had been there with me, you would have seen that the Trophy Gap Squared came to 0.073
